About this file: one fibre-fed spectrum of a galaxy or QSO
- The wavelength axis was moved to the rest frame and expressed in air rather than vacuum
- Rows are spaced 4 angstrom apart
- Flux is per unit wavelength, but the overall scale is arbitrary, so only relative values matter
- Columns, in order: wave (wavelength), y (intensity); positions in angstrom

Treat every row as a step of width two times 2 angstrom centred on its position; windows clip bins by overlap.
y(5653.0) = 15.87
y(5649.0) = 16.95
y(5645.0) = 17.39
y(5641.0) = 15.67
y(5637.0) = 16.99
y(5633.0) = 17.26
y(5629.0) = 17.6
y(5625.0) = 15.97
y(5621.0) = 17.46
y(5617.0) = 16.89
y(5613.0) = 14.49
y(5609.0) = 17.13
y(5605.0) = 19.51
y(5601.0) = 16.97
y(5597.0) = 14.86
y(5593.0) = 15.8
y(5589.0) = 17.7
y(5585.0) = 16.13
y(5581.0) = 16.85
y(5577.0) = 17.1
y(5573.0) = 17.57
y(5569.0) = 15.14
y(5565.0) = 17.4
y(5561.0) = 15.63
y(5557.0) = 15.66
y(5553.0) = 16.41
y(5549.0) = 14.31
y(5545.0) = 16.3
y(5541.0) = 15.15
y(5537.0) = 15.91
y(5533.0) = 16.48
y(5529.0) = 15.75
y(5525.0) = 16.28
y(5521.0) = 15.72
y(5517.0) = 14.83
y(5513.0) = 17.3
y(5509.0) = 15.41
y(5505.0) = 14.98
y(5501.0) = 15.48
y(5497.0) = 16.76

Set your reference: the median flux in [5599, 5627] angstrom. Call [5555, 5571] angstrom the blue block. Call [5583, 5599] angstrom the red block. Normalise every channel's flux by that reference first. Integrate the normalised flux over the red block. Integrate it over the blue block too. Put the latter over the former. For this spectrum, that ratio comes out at 0.99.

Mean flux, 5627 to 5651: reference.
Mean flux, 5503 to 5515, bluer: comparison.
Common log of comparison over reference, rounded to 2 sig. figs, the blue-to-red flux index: -0.029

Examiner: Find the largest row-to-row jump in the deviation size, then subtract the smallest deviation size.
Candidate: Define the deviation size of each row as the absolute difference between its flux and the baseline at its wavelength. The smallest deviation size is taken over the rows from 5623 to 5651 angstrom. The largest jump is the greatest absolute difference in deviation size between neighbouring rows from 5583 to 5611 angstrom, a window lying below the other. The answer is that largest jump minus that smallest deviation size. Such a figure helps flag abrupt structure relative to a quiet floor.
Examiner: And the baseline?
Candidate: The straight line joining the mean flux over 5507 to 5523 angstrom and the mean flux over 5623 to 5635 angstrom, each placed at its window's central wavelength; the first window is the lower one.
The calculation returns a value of 2.5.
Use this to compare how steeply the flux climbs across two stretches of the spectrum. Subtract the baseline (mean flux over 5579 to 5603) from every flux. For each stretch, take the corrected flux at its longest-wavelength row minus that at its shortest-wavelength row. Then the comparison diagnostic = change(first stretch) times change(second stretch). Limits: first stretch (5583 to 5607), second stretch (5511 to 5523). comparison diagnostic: -5.3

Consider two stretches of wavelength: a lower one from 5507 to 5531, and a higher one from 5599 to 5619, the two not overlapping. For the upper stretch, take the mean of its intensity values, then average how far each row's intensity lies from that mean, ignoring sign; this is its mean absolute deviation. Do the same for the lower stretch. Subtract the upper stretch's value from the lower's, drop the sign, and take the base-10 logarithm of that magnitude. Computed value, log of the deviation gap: -0.34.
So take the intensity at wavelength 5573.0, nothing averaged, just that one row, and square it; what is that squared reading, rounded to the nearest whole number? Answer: 309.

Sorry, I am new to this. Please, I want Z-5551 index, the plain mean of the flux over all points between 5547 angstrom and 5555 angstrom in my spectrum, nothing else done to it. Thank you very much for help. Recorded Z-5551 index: 15.4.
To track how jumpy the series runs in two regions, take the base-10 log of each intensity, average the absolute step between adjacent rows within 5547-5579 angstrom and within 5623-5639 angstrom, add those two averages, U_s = 0.057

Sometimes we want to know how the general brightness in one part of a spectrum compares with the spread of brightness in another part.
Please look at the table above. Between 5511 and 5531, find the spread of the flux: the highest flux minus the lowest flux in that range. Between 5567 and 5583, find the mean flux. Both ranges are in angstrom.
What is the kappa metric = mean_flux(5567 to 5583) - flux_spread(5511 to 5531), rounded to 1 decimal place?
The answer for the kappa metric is 14.2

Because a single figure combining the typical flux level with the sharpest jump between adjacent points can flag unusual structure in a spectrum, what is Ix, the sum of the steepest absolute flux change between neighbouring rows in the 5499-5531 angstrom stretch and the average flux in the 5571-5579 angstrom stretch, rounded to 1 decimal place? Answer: 19.8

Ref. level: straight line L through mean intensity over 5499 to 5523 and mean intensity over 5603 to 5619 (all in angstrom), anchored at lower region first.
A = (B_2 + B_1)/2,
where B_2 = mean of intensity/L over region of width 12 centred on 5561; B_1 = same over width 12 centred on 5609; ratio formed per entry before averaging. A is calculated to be 1.000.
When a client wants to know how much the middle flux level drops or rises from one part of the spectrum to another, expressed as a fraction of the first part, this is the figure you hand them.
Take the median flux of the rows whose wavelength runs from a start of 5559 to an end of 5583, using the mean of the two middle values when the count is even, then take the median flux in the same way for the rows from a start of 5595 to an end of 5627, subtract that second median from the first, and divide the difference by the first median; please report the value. 0.00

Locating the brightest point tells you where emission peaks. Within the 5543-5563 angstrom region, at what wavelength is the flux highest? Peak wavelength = 5553.0 angstrom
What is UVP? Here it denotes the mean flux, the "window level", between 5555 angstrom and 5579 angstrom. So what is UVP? 16.4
